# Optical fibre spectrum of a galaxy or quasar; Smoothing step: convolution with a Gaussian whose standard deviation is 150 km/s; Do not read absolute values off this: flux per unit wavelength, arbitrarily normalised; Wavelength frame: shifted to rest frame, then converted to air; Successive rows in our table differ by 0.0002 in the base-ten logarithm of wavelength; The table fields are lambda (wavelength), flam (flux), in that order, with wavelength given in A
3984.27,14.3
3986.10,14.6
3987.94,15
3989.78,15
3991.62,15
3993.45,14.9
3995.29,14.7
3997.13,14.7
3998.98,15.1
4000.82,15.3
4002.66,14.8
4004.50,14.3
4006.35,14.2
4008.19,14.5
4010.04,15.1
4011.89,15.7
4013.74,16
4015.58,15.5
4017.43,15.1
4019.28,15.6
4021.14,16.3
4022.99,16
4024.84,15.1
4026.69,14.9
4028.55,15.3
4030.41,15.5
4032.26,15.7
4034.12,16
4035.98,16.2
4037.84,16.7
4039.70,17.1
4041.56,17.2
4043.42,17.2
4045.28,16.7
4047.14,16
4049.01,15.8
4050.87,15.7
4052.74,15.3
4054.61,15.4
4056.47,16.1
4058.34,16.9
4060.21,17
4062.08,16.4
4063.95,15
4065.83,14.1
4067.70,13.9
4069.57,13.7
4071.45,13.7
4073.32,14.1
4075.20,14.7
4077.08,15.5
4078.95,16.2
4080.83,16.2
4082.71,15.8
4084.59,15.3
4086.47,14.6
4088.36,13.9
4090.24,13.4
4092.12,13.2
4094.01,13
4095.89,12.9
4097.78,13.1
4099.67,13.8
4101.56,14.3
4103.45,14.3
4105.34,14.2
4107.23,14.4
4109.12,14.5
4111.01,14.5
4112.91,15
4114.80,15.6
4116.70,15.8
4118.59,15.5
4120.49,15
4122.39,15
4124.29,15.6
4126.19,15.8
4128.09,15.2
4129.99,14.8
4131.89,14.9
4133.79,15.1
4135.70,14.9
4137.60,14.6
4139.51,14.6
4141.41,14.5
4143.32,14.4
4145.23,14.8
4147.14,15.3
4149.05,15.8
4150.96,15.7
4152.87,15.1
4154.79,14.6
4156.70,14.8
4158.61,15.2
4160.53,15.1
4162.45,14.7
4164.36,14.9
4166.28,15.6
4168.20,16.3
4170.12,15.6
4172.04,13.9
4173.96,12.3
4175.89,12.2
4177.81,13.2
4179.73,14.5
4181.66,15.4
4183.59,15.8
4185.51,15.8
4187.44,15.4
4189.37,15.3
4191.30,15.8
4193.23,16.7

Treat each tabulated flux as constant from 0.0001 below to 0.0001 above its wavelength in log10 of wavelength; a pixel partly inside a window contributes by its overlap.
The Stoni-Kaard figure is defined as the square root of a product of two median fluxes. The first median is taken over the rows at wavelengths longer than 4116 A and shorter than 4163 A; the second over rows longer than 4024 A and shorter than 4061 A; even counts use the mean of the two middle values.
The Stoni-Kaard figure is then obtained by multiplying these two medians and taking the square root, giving 15.5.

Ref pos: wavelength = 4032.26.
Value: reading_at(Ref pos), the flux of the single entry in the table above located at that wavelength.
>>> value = 15.7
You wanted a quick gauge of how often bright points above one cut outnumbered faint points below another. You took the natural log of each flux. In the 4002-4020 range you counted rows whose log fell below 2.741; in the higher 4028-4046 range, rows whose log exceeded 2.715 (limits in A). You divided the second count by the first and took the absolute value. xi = 1.4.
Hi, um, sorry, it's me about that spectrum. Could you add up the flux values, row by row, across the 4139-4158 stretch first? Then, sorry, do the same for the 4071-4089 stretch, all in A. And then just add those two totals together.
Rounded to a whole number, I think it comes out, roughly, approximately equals 300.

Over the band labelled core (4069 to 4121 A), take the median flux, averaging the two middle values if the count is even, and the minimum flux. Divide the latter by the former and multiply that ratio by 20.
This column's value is 17.9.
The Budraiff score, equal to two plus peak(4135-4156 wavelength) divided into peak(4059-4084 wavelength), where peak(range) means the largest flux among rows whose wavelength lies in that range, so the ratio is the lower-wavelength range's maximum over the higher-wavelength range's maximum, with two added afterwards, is 3.08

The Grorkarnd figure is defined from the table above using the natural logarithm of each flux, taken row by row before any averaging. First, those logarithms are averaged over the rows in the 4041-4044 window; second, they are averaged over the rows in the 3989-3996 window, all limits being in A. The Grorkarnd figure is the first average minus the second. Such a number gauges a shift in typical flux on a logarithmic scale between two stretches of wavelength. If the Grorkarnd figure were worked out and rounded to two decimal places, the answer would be 0.14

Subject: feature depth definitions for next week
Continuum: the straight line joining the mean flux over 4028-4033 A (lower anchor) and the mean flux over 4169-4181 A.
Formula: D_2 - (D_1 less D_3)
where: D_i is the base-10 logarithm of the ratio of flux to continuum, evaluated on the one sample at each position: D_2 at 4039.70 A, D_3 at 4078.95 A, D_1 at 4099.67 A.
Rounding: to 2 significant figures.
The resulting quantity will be 0.11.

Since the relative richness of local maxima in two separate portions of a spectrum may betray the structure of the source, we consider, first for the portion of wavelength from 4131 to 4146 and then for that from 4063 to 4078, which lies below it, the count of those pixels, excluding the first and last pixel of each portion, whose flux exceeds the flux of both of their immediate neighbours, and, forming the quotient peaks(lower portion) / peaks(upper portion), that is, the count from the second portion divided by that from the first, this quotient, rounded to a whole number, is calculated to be 0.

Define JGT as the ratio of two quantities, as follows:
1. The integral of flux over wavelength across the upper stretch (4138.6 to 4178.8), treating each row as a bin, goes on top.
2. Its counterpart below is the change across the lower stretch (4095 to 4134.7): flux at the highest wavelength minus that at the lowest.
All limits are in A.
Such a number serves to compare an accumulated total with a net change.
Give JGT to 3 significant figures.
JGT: 269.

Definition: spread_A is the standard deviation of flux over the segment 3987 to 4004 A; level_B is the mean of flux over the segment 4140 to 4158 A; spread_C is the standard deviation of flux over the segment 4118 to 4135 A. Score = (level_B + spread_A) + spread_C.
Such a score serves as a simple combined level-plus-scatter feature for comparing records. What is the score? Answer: 15.5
